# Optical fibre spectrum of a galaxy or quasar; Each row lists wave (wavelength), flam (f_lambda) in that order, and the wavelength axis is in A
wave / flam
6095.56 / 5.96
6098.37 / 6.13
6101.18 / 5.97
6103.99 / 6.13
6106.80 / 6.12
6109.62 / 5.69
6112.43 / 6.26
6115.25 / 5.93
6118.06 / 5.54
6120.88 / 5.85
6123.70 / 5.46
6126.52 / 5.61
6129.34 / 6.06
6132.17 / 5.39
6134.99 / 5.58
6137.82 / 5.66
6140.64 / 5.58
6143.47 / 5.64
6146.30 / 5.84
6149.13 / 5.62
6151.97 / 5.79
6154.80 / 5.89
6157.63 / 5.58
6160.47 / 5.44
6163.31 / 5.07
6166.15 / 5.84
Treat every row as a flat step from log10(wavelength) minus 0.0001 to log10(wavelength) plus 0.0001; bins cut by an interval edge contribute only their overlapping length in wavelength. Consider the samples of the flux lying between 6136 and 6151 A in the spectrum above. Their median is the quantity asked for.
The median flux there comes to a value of 5.64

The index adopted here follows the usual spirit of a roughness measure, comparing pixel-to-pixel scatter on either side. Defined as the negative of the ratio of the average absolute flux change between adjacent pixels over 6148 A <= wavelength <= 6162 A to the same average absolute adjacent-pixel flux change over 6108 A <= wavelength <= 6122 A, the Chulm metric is -0.45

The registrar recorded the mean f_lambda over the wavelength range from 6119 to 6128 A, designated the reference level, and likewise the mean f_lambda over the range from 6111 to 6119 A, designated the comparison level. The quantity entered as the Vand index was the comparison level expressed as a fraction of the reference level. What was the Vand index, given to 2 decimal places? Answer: 1.05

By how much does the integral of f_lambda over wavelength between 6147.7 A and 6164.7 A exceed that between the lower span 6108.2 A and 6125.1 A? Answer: -3.2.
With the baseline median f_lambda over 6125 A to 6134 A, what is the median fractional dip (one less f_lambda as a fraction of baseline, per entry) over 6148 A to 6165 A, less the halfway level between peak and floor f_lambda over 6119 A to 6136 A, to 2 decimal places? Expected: -5.72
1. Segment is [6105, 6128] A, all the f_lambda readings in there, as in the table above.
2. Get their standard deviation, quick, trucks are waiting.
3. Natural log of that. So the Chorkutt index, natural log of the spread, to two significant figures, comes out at -1.3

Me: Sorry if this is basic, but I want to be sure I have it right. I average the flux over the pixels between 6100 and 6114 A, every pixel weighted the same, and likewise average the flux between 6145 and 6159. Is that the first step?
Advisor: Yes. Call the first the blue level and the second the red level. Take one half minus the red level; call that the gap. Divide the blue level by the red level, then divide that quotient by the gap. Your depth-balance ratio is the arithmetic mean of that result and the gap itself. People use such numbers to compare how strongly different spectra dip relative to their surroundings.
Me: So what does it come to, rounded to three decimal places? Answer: -2.722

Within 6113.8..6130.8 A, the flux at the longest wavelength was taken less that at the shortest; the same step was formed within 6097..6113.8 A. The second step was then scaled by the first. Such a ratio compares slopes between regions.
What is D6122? 1.0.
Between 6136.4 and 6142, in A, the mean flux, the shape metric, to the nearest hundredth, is 5.62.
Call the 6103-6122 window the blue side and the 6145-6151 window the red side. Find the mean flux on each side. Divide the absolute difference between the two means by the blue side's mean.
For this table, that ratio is 0.034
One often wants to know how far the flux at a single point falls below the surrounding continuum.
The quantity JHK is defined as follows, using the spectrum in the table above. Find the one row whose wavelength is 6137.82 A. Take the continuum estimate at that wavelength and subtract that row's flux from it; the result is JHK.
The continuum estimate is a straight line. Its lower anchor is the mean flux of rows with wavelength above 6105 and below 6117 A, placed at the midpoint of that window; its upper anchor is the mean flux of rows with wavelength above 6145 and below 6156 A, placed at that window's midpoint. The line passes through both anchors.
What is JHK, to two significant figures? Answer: 0.19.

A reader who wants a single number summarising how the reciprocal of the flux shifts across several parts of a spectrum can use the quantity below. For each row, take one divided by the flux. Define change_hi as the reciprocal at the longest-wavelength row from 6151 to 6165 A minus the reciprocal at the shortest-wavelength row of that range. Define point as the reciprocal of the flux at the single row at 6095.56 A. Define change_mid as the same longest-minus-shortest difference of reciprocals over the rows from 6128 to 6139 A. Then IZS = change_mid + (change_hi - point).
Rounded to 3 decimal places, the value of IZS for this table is -0.132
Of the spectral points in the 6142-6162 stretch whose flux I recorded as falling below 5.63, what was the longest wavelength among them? 6160.47 A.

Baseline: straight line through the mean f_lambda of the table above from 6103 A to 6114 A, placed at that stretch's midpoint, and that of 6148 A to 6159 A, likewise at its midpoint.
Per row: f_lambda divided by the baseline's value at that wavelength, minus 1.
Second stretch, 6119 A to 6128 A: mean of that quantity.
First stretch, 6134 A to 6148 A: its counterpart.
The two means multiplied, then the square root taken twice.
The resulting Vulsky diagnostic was 0.190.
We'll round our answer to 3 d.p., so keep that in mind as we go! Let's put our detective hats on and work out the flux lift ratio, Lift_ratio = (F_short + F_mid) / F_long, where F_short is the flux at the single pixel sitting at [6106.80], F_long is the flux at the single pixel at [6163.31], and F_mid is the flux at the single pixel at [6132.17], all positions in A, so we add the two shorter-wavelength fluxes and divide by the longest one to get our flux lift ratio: 2.270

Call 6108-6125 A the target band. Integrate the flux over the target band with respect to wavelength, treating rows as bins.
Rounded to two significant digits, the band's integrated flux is 98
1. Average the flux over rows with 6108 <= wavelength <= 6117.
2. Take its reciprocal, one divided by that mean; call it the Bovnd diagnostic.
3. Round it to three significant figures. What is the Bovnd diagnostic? 0.168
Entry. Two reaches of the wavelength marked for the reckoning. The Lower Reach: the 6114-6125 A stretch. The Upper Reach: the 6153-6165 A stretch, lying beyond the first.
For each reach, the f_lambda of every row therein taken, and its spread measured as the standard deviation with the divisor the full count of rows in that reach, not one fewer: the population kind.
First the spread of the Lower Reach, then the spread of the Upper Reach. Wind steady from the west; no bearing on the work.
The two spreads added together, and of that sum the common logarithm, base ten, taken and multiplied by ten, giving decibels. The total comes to -3.1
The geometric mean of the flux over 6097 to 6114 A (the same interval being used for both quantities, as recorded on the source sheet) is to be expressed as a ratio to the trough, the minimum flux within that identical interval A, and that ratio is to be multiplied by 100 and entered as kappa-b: 106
